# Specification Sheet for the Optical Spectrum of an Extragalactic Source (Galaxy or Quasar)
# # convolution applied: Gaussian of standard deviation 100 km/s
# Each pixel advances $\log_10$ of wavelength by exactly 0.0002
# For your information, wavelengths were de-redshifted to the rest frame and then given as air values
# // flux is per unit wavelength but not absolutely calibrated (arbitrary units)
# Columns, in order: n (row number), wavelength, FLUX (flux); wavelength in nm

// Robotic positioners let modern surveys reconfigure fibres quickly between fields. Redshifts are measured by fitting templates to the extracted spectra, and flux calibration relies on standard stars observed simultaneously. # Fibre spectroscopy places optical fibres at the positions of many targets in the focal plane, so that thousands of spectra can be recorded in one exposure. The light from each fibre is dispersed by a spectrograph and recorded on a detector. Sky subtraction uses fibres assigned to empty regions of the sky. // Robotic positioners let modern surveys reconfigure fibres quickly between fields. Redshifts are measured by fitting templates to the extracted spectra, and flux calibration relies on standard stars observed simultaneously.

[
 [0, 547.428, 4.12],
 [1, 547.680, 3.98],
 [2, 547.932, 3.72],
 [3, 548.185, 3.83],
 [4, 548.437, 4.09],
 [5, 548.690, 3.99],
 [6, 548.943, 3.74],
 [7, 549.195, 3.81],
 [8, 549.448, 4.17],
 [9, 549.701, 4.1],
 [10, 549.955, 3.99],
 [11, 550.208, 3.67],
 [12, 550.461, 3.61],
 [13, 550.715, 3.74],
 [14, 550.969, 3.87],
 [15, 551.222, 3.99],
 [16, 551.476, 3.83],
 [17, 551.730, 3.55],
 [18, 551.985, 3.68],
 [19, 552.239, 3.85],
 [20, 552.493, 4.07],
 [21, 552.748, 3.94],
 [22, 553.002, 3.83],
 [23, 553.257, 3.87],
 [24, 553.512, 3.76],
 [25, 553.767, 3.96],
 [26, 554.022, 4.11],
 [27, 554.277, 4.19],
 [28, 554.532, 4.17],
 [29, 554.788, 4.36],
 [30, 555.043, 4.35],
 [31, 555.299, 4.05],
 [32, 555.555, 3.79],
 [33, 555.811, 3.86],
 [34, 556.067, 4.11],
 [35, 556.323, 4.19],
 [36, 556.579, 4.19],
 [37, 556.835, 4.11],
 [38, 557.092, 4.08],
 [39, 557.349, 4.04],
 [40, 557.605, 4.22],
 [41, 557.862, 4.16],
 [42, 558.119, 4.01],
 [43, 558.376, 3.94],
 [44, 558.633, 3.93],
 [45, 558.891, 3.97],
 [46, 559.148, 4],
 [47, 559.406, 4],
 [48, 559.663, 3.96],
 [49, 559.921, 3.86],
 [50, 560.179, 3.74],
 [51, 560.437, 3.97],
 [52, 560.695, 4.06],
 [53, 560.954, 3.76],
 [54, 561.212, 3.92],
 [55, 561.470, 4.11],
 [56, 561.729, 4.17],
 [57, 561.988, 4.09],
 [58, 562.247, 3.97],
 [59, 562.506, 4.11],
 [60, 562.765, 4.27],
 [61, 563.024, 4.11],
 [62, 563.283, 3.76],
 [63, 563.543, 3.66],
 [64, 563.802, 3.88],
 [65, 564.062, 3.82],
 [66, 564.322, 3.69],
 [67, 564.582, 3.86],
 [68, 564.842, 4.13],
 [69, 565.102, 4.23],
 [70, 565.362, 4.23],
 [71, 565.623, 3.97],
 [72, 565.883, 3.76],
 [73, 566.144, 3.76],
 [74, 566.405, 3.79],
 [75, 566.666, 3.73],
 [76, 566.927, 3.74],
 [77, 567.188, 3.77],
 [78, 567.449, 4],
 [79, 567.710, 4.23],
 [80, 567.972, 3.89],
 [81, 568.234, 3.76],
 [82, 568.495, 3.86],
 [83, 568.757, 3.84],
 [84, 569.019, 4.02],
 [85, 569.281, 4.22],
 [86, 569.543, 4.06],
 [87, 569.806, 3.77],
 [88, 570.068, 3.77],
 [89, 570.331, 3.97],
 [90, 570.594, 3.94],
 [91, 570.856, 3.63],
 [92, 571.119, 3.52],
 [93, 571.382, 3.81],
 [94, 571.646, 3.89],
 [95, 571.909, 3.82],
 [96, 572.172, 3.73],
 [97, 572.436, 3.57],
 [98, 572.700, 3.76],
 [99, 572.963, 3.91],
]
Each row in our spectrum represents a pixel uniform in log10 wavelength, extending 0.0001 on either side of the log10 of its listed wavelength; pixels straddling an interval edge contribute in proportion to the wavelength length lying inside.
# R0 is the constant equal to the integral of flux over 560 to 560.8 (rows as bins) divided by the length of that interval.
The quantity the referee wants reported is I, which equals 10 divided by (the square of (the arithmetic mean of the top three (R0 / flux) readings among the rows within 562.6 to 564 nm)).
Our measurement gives 9.2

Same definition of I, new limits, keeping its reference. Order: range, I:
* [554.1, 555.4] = 11.2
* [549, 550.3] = 9.5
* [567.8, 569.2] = 9.5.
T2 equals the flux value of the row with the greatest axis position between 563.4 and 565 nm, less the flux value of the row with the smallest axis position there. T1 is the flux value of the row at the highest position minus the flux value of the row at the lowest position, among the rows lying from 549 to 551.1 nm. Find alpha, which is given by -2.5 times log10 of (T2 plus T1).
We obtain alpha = 0.7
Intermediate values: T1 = 0.1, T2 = 0.47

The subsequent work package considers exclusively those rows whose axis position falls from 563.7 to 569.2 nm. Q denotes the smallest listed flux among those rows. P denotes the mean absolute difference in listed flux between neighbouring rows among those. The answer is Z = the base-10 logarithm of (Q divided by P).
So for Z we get 1.46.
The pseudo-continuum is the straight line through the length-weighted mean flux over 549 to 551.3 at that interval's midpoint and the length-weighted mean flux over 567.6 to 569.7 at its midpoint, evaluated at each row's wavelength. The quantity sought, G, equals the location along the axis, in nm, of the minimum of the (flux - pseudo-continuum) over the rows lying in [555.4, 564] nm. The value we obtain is 563.543 nm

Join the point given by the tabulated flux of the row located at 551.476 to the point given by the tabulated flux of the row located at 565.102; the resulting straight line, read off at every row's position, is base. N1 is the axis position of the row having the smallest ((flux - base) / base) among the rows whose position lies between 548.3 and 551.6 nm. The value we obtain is 550.461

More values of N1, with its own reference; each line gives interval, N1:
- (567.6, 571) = 570.856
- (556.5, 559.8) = 558.633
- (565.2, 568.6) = 568.234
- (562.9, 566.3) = 563.543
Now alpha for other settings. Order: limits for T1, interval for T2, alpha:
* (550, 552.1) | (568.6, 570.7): 2.4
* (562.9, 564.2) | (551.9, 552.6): 2.5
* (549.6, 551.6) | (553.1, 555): 1.6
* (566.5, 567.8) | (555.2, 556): 1.3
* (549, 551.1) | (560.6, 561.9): 1.9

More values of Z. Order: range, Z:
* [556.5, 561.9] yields 1.58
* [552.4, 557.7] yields 1.51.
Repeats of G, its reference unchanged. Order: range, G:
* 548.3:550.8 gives 550.461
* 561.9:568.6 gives 563.543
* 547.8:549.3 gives 547.932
